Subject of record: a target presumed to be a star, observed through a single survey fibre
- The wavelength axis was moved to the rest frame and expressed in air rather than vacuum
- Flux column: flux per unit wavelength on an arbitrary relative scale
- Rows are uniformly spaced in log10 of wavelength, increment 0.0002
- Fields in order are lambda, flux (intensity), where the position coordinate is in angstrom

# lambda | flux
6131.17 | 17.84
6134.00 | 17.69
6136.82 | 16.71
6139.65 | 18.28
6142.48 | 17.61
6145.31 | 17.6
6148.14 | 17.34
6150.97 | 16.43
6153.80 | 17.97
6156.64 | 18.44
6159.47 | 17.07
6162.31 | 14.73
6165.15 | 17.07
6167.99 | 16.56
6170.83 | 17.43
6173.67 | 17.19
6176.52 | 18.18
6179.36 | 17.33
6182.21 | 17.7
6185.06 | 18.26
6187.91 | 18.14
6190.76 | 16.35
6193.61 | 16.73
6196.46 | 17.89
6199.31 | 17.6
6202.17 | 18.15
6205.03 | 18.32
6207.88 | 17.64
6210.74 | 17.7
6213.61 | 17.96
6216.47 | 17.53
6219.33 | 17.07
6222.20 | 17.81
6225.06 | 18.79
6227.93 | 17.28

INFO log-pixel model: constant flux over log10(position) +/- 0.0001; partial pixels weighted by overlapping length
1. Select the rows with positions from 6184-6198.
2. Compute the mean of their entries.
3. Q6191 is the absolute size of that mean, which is 17.5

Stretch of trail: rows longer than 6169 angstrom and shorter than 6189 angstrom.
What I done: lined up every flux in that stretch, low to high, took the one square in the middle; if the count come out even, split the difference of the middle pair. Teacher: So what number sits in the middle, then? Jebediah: 17.7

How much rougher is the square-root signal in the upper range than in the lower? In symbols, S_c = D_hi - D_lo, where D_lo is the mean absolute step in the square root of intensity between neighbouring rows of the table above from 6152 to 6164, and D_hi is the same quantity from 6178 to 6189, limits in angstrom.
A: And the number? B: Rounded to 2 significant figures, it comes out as -0.13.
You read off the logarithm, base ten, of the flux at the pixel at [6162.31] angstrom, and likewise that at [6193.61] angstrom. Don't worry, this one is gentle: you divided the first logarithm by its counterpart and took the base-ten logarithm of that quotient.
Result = -0.020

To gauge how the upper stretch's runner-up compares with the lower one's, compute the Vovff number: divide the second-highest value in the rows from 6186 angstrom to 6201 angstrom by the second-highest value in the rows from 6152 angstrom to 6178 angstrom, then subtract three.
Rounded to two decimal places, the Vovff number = -2.02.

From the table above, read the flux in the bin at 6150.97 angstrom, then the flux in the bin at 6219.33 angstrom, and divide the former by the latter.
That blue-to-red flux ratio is 0.96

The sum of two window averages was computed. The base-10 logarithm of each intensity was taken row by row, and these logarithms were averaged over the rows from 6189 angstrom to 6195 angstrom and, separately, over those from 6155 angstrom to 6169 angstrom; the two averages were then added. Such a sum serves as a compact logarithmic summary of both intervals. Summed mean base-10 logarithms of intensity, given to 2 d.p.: 2.44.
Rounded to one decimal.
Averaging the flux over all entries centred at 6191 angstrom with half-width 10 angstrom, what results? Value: 17.5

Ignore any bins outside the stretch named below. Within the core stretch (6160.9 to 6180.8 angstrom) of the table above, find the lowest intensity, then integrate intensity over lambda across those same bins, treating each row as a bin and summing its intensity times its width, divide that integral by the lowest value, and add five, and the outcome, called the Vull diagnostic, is 27.9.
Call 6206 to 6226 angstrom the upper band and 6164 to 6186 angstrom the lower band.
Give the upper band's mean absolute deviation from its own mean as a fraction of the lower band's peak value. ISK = 0.019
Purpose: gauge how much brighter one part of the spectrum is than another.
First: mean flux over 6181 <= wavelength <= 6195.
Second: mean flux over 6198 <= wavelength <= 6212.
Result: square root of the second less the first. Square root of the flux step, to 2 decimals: 0.67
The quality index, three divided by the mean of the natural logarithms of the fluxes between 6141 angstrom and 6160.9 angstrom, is 1.05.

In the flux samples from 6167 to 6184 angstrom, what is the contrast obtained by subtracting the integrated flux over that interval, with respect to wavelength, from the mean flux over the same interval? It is -279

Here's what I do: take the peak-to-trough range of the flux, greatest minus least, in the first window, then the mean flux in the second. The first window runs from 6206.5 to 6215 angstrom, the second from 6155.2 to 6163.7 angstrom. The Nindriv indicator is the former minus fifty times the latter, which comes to -837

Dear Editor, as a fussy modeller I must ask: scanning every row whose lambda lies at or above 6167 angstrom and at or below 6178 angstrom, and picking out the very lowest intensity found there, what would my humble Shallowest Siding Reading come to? 16.56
